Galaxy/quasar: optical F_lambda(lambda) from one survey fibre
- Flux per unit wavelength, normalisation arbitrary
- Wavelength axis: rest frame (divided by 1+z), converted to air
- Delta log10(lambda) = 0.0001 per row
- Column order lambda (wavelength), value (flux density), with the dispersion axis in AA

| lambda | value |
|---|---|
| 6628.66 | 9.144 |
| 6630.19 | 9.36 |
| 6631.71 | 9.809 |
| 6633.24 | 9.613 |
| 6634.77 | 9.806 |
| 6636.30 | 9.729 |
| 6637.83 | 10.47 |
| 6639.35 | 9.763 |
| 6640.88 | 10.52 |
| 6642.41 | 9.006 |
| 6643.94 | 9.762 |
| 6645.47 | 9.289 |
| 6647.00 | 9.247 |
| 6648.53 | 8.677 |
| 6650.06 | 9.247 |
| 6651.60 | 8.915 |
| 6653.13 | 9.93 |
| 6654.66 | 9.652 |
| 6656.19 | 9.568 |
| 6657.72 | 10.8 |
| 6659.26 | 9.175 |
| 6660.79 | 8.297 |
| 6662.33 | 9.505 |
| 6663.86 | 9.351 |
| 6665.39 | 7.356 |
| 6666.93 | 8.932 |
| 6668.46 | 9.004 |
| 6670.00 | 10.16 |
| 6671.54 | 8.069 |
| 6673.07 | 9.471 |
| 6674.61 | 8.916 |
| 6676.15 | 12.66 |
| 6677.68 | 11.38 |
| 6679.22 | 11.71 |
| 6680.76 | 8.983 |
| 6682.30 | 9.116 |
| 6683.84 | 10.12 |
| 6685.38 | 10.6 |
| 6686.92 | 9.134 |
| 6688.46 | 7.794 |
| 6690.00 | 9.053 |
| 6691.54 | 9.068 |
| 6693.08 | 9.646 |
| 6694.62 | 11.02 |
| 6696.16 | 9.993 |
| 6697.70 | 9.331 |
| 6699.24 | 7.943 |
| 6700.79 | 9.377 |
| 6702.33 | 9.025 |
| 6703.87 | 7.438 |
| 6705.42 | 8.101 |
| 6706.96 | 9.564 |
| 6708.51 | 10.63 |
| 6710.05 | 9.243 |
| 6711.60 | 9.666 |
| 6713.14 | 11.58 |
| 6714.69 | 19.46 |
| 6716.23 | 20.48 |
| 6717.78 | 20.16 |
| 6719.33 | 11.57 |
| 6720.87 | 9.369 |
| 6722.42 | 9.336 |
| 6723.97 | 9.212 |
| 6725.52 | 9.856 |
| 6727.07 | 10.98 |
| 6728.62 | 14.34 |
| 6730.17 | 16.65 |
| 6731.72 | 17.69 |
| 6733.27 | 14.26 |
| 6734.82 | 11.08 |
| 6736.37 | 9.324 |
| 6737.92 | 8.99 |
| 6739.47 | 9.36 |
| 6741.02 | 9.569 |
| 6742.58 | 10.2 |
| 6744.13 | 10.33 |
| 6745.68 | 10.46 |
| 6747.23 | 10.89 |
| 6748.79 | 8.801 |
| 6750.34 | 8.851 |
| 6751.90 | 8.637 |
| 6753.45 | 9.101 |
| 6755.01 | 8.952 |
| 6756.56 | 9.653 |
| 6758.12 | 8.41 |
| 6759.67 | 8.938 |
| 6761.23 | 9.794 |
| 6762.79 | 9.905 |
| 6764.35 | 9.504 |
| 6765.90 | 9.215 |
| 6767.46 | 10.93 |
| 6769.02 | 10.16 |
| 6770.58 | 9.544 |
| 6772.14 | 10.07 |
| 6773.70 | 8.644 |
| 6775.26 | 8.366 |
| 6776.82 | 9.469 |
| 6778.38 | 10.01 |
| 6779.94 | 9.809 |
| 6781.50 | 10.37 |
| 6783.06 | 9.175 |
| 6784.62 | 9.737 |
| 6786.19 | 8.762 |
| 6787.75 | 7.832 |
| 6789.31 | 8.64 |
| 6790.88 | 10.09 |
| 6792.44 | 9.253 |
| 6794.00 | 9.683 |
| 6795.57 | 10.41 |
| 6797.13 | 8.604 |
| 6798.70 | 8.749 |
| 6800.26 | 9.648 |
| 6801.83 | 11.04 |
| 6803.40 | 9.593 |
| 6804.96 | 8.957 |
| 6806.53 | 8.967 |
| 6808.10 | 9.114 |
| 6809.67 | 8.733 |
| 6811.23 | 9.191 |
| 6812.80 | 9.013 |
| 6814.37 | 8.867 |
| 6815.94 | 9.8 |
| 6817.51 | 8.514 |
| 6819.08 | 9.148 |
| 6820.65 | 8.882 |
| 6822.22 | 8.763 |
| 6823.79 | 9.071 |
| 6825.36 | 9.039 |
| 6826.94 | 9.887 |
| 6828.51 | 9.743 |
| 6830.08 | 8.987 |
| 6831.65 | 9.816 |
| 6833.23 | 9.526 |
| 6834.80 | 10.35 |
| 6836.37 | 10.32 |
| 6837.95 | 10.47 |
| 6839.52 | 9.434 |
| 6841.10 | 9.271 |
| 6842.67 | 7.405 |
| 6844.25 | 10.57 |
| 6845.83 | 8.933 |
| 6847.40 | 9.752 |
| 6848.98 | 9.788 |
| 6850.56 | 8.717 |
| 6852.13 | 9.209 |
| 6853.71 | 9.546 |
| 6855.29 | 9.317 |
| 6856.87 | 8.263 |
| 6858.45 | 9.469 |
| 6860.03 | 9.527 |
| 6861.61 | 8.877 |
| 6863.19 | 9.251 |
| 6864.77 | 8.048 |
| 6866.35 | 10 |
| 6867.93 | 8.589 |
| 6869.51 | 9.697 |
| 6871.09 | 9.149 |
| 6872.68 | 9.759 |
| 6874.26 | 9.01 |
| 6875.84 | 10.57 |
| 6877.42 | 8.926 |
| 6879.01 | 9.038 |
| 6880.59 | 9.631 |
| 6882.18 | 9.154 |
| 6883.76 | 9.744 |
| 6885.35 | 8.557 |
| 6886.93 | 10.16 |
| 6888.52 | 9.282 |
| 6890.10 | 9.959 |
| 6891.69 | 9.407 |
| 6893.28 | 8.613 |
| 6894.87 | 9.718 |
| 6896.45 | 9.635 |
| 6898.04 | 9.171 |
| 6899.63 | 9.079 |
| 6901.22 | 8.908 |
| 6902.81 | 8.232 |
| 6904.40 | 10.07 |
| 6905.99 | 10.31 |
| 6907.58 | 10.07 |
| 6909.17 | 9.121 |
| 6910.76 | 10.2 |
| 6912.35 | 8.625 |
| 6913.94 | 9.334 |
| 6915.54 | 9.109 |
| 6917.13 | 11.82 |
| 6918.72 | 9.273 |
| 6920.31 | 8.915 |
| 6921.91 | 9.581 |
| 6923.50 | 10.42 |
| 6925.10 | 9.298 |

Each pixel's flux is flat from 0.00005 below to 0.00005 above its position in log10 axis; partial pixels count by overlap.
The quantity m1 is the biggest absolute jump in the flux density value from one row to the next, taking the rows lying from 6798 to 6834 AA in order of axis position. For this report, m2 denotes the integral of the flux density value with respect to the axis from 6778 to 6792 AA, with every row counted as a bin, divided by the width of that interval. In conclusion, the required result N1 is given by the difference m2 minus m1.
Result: 7.9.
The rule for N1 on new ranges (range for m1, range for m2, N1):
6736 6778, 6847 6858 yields 7.1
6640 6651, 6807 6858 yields 7.8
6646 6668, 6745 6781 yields 7.5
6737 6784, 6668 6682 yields 7.9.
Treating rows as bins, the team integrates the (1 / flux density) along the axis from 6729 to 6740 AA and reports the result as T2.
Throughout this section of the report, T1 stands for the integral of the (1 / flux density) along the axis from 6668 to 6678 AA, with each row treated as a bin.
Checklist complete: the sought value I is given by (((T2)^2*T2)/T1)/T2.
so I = 0.8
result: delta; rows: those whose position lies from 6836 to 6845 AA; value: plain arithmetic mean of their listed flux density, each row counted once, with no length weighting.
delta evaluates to 9.58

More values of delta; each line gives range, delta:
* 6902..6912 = 9.67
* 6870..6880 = 9.41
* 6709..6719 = 15.10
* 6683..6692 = 9.29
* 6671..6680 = 10.37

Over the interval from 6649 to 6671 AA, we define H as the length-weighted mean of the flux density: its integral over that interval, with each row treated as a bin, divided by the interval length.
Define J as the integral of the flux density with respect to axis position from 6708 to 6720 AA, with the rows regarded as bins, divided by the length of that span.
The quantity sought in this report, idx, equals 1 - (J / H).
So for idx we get -0.534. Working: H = 9.25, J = 14.2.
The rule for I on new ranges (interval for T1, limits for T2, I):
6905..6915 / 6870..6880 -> 1.1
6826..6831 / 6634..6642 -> 1.2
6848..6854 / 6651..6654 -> 0.2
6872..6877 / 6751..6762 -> 2.9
